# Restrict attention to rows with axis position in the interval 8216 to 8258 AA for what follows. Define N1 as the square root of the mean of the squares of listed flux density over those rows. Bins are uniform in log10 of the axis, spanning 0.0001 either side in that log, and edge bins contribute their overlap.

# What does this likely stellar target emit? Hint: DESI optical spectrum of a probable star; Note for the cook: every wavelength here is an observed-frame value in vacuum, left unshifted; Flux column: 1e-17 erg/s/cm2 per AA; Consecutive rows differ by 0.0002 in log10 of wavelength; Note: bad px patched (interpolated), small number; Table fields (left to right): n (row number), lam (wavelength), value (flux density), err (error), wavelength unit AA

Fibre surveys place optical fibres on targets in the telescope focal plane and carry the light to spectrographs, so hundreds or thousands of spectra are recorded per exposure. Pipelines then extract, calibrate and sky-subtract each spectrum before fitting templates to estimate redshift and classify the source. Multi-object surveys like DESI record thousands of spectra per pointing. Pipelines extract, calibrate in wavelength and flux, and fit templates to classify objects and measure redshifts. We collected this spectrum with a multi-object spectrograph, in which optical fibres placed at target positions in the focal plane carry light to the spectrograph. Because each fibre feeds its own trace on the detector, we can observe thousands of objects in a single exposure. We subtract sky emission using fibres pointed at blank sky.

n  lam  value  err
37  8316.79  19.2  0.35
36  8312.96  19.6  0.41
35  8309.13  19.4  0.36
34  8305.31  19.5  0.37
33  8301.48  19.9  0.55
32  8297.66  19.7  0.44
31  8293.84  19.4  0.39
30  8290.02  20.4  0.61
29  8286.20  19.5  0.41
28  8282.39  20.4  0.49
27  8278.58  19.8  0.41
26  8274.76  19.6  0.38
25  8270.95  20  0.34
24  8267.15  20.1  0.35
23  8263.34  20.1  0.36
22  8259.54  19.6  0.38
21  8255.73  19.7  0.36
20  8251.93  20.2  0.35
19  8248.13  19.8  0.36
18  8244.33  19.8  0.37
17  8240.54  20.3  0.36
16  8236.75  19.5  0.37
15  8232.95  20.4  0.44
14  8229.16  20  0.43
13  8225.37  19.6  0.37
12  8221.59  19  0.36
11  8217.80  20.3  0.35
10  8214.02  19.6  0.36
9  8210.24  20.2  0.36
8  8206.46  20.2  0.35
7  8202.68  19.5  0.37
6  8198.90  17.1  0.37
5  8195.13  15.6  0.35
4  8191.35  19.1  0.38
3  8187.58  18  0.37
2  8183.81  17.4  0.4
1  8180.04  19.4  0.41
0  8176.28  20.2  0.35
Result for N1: 19.9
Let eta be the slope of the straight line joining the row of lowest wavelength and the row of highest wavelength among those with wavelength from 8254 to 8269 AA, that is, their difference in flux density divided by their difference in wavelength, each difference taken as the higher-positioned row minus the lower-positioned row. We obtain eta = 0.035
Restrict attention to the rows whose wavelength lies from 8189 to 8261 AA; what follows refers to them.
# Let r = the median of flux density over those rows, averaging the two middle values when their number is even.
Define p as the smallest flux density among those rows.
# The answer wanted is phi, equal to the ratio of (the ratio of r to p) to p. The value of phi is 0.081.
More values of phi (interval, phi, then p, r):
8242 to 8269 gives 0.052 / 19.6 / 19.8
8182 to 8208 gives 0.074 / 15.6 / 18.0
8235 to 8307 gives 0.053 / 19.4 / 19.8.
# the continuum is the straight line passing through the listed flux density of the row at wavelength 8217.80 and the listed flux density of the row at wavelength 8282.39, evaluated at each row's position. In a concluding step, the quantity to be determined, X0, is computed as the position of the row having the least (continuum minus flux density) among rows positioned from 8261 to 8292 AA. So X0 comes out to 8282.39 AA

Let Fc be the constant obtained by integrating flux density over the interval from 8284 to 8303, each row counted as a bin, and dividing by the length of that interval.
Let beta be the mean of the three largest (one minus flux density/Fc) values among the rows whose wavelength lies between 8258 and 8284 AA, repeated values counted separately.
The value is 0.006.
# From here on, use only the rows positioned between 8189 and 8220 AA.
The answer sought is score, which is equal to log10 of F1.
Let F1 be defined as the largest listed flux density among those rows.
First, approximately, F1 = 20.3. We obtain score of 1.31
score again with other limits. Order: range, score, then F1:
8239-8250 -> 1.31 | 20.3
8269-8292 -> 1.31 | 20.4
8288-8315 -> 1.31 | 20.4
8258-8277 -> 1.30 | 20.1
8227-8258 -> 1.31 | 20.4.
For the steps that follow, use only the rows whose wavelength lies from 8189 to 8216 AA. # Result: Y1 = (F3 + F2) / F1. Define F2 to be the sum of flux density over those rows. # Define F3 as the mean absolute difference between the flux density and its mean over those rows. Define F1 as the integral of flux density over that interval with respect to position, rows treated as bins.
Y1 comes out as 0.262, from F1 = 506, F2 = 131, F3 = 1.38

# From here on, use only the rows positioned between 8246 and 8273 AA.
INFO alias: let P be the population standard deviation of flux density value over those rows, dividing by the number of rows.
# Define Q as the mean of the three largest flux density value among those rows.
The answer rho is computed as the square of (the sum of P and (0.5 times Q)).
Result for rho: 106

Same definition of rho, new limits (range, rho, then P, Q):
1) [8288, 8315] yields 107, 0.33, 20.00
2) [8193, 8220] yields 140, 1.70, 20.23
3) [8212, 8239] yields 112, 0.46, 20.23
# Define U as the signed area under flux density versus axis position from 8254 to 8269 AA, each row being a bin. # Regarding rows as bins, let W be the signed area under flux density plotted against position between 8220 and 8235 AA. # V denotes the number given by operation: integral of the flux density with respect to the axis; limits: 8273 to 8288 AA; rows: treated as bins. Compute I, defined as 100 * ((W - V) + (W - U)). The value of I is -262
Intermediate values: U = 298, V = 297.4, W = 296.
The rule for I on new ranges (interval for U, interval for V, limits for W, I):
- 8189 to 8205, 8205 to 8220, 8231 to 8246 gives 1323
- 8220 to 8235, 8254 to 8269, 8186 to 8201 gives -7057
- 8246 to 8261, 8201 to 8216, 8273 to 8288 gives -72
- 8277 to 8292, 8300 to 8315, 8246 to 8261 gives 34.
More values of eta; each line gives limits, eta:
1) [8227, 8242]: 0.026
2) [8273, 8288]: -0.009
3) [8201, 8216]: 0.009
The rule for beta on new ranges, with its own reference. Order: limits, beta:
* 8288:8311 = 0.018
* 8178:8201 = 0.156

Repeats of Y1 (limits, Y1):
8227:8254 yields 0.260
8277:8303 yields 0.270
